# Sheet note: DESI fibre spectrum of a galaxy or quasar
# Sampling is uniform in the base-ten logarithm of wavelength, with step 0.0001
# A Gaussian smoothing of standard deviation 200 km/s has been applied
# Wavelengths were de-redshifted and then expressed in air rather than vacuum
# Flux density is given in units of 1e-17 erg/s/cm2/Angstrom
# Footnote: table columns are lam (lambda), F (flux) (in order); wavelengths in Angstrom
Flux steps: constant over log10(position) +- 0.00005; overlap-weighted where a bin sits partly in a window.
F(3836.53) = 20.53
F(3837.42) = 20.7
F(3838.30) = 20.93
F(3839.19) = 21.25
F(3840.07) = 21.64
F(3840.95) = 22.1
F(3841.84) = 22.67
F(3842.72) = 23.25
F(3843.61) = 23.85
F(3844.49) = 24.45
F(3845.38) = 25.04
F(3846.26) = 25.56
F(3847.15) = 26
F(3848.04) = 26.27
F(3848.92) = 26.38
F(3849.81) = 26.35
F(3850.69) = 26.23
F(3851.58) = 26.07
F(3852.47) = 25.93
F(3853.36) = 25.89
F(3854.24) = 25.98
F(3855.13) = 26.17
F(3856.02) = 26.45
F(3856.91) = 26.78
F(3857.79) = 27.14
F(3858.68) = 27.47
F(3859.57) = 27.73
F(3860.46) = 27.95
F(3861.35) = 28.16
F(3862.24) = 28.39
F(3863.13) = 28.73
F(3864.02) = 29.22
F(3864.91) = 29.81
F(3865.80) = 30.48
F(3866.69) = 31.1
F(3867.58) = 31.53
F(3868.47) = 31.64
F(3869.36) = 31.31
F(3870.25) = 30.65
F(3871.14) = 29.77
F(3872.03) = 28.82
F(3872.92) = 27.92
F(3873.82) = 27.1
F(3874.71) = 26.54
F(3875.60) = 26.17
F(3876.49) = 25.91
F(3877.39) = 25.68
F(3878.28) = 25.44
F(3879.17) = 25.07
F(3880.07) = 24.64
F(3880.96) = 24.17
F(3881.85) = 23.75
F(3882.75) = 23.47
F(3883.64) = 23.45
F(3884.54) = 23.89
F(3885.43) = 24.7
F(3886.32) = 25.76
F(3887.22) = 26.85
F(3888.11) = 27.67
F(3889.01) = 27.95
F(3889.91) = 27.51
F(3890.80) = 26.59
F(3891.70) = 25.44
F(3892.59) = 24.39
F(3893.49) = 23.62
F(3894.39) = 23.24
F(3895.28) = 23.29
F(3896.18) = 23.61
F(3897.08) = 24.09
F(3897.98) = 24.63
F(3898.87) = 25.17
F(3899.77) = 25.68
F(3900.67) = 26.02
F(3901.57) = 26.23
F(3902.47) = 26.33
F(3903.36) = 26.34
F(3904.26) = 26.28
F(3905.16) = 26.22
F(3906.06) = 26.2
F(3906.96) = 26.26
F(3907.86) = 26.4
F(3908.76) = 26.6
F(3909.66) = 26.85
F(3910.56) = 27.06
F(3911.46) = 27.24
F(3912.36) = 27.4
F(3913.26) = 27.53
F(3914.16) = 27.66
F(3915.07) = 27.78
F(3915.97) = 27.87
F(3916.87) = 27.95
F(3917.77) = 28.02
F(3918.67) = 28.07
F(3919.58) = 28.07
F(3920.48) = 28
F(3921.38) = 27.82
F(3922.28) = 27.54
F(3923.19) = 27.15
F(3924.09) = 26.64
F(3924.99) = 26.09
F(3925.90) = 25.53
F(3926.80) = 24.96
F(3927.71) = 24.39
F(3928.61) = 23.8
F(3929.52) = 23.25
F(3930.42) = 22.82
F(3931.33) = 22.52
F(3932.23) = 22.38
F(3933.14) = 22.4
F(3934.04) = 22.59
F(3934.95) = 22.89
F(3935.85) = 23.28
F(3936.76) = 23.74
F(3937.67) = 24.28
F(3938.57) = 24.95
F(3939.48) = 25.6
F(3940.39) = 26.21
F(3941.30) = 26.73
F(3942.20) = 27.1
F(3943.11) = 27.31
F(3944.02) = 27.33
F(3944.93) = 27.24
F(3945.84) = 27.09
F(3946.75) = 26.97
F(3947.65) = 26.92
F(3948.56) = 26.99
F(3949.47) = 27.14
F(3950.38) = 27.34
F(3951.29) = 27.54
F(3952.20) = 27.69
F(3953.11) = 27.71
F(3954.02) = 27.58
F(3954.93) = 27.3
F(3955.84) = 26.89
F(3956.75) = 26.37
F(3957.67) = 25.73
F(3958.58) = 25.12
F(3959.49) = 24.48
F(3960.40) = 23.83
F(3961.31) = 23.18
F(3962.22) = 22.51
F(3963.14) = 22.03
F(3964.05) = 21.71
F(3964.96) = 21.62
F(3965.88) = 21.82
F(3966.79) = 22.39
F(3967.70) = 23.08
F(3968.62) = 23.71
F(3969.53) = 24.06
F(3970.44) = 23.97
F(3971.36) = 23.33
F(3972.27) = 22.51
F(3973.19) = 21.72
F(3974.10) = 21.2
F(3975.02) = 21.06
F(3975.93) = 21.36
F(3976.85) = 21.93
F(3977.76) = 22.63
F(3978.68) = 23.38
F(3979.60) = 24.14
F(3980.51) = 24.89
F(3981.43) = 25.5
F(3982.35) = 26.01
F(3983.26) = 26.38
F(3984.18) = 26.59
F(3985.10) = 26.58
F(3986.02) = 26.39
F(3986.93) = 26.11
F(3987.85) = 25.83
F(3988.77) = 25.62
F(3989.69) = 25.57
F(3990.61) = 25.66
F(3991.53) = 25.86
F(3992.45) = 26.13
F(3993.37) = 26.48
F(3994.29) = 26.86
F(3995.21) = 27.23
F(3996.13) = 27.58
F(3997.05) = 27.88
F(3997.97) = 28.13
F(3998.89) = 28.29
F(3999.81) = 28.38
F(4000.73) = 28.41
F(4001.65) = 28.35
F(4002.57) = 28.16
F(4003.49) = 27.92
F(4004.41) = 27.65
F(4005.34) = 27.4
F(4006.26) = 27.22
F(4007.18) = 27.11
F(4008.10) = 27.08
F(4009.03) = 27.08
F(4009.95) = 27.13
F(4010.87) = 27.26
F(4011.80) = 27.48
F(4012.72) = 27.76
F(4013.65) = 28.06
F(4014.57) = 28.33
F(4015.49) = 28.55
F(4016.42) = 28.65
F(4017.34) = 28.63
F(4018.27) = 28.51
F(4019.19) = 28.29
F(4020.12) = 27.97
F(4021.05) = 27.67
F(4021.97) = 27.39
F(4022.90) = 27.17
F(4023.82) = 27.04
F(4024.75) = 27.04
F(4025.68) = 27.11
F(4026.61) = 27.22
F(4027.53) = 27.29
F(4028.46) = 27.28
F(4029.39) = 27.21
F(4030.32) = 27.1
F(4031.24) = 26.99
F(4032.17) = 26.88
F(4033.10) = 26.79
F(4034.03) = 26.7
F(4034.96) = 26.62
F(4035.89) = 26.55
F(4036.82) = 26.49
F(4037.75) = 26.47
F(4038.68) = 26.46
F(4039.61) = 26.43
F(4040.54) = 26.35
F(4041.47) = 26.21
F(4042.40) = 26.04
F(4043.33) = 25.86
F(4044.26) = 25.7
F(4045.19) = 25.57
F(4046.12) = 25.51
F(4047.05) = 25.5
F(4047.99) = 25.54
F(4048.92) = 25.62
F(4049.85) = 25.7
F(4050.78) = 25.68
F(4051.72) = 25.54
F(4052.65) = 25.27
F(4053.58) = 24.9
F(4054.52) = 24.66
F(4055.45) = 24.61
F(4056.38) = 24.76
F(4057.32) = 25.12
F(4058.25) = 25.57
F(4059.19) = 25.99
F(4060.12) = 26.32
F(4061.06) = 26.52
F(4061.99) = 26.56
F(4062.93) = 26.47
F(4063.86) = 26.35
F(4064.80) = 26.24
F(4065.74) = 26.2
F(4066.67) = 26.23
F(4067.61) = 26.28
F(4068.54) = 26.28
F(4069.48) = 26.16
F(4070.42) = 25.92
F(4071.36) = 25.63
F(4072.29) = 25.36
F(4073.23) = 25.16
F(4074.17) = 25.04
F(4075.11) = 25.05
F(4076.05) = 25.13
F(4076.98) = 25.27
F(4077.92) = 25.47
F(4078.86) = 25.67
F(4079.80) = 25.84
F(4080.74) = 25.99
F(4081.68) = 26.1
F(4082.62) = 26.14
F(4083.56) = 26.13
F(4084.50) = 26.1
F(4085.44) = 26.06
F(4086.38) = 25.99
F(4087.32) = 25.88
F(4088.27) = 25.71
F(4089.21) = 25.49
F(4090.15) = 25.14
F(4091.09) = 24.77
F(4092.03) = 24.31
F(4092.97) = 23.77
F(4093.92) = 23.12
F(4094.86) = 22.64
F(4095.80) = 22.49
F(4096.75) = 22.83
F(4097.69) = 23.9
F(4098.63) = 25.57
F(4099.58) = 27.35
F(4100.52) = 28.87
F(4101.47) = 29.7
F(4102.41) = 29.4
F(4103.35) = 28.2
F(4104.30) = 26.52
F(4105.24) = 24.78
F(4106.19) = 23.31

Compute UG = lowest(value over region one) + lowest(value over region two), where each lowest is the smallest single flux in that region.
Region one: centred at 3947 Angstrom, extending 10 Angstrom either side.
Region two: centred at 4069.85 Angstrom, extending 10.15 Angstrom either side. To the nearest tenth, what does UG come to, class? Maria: 49.3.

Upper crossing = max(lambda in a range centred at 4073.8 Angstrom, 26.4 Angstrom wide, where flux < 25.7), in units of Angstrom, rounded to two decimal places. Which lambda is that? 4078.86 Angstrom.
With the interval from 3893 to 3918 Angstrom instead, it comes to 3899.77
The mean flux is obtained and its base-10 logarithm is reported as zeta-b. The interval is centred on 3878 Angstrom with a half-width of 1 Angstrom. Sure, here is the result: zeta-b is 1.41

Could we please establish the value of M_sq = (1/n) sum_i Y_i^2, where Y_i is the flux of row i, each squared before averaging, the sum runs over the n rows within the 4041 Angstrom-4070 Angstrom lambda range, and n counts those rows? 665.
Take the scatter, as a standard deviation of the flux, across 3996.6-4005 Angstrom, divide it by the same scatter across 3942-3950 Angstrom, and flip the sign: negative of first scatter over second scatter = -1.8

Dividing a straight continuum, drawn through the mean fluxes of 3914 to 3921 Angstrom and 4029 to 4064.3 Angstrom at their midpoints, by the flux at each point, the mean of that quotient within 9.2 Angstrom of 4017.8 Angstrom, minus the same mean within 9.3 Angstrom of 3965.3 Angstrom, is -0.22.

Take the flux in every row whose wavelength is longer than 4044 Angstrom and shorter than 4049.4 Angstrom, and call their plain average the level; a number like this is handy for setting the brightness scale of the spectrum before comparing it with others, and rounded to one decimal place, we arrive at 25.6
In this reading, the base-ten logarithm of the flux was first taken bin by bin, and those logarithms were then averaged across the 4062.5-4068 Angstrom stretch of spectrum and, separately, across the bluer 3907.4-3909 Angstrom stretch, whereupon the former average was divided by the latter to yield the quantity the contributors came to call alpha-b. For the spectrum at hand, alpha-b 1.00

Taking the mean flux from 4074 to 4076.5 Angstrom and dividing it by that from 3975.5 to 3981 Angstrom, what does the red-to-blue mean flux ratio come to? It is 1.09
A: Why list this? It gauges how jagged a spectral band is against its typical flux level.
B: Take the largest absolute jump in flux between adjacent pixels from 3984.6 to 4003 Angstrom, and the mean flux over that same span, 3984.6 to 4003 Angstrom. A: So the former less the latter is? -26.6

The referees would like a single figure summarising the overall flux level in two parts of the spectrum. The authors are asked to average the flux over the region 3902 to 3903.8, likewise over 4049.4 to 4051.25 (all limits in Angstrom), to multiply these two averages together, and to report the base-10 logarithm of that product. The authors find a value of 2.83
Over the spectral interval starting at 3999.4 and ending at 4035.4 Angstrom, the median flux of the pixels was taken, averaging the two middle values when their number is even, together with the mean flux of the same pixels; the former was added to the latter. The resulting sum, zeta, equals 54.9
